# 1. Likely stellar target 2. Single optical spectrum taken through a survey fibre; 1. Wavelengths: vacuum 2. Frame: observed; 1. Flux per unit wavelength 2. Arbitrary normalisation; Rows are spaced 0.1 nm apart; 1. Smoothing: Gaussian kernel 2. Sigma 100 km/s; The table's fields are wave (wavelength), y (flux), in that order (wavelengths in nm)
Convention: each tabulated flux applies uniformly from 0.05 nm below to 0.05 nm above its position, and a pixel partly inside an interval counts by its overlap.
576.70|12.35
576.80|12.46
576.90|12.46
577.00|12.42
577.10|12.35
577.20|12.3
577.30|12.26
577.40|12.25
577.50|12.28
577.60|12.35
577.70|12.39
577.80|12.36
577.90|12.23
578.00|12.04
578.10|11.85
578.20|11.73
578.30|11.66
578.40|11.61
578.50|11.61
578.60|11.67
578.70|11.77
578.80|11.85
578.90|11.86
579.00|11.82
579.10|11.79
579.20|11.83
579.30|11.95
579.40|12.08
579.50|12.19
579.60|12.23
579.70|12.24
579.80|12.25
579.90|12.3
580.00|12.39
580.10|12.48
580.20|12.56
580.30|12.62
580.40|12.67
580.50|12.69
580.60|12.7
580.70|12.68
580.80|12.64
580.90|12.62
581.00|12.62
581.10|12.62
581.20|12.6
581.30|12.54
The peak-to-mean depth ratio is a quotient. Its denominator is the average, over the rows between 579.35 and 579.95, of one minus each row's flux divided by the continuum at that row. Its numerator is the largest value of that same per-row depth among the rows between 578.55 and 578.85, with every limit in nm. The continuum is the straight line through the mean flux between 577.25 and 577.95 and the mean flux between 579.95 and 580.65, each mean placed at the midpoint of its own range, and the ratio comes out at 2.45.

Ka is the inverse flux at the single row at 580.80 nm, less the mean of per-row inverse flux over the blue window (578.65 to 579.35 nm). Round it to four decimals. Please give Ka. -0.0054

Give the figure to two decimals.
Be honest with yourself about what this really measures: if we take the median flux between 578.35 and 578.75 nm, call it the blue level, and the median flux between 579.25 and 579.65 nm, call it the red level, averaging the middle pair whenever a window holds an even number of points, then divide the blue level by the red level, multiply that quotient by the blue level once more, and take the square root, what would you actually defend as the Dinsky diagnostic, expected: 3.34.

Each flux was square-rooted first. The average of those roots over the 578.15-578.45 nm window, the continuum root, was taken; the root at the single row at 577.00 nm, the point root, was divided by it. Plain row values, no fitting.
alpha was 1.03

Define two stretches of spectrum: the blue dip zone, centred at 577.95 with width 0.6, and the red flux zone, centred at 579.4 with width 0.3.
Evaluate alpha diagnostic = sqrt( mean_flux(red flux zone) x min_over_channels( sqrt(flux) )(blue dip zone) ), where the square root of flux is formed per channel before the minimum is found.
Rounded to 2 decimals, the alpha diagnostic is 6.43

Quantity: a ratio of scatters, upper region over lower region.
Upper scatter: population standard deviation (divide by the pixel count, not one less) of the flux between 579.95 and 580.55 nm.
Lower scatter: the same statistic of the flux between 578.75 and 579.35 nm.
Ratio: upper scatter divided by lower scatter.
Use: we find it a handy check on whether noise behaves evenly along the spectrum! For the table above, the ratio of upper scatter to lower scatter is 2.1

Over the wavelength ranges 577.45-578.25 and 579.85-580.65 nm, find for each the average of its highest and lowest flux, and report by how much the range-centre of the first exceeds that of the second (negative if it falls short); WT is -0.44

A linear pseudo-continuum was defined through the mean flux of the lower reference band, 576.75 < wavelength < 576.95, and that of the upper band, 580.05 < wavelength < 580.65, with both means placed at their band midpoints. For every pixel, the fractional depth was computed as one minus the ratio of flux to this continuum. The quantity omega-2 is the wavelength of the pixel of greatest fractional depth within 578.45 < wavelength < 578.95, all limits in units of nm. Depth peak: 578.50 nm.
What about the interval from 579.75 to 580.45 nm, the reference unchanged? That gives 579.80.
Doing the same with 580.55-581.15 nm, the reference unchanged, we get 581.10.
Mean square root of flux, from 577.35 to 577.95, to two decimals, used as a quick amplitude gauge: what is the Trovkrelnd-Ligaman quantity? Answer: 3.51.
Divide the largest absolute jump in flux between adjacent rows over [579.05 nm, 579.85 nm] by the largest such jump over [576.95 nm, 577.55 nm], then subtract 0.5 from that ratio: 1.4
